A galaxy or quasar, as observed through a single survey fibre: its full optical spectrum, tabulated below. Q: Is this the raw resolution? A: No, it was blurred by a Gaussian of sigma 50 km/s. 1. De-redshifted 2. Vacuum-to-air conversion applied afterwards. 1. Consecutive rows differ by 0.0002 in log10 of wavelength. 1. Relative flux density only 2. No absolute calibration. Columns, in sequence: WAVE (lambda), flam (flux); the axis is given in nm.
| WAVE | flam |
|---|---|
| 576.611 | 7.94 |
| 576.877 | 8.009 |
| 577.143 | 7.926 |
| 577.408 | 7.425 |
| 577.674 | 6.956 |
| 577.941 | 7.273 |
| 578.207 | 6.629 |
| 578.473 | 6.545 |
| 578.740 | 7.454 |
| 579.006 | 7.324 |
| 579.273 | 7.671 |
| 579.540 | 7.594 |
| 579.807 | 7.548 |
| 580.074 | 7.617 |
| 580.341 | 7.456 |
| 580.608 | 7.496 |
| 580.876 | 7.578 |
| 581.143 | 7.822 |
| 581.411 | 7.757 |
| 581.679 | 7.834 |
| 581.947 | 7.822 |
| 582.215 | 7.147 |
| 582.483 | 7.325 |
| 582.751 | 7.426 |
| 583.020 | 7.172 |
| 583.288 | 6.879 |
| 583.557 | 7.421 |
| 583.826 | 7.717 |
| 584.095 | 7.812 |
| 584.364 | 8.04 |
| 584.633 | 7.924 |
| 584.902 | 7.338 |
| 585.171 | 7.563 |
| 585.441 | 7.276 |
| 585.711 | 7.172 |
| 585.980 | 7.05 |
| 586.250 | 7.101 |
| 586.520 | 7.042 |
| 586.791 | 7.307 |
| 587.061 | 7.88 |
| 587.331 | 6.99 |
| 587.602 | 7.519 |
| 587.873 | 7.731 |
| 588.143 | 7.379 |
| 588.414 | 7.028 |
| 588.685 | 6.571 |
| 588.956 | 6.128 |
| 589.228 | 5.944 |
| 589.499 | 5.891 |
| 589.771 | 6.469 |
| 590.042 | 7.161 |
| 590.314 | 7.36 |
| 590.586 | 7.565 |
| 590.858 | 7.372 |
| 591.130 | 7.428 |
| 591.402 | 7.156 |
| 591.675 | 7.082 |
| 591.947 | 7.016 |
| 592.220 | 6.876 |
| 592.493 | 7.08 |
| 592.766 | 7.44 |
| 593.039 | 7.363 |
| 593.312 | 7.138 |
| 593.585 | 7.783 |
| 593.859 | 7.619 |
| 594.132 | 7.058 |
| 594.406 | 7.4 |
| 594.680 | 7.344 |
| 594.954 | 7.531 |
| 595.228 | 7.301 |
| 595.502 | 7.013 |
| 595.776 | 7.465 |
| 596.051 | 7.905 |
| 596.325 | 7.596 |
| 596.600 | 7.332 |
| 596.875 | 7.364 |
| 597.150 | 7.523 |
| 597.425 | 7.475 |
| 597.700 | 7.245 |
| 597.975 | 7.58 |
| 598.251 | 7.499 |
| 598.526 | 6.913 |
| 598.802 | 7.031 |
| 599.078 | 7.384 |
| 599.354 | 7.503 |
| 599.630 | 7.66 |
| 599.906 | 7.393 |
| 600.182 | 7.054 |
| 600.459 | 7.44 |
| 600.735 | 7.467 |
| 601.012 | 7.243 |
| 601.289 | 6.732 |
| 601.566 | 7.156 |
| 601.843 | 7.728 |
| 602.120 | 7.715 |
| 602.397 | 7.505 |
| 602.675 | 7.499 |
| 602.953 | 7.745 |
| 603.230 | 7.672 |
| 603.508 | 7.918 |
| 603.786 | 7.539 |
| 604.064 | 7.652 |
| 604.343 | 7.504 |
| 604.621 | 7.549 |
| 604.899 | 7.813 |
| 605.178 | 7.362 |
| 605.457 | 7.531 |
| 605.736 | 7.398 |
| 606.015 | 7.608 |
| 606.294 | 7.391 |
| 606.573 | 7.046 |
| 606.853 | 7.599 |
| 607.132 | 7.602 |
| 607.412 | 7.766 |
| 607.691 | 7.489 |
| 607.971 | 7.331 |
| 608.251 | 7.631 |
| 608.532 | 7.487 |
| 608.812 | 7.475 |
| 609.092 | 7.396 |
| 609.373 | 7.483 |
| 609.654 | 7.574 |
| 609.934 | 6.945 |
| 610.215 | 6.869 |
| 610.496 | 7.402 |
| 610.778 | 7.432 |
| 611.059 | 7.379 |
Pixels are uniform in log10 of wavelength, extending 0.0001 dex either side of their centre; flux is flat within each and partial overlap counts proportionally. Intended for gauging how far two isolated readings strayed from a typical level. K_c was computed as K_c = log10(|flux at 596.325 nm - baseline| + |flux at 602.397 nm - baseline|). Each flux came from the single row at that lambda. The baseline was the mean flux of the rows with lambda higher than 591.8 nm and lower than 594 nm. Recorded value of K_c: -0.28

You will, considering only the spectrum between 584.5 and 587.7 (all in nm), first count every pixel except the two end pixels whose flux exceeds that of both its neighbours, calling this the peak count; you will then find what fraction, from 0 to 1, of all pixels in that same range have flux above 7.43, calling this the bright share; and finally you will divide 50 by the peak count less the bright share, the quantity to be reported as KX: 19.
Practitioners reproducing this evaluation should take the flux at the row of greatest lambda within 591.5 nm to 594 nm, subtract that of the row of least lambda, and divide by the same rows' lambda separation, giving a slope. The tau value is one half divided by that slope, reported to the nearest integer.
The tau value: 2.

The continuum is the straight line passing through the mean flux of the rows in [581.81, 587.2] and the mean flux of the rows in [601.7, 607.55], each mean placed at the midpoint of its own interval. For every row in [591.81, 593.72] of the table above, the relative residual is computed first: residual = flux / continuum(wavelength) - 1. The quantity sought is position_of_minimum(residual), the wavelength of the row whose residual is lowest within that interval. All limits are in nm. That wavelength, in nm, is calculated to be 592.220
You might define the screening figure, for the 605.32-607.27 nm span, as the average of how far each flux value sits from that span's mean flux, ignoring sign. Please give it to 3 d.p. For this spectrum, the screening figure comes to 0.150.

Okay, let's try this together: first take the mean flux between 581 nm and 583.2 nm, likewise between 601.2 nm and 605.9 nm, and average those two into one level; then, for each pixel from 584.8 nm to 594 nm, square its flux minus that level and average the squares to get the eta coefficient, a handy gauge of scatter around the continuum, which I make 0.37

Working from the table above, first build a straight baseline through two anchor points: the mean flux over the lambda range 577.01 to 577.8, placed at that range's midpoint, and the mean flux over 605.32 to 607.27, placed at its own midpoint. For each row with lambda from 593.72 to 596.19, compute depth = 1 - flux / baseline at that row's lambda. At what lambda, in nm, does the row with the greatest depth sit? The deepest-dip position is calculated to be 595.502 nm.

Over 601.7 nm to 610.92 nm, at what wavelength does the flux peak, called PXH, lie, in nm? 603.508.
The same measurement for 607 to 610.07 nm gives 607.412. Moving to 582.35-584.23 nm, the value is 584.095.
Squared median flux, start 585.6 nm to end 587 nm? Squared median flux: 50.4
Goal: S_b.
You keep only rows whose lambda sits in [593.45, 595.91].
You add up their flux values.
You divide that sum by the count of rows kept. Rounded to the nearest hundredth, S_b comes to 7.39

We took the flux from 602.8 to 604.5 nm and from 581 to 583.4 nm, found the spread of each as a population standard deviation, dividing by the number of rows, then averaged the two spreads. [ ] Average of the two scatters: 0.237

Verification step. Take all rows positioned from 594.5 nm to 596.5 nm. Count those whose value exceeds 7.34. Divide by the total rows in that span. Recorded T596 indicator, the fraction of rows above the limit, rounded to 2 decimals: 0.71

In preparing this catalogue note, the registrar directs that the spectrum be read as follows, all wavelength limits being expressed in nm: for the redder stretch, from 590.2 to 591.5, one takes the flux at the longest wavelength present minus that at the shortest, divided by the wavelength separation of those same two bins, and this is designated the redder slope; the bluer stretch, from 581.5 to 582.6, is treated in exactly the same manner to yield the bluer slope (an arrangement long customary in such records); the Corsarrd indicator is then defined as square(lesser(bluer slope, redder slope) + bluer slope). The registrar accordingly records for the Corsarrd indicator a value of 1.60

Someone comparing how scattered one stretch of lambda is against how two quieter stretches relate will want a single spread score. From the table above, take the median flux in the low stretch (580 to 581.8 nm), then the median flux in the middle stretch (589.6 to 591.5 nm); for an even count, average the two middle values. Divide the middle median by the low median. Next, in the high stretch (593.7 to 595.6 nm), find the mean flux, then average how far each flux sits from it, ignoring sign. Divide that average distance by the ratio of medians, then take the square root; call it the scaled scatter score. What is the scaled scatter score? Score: 0.42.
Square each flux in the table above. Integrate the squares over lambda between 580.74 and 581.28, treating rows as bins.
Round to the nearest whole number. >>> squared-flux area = 32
